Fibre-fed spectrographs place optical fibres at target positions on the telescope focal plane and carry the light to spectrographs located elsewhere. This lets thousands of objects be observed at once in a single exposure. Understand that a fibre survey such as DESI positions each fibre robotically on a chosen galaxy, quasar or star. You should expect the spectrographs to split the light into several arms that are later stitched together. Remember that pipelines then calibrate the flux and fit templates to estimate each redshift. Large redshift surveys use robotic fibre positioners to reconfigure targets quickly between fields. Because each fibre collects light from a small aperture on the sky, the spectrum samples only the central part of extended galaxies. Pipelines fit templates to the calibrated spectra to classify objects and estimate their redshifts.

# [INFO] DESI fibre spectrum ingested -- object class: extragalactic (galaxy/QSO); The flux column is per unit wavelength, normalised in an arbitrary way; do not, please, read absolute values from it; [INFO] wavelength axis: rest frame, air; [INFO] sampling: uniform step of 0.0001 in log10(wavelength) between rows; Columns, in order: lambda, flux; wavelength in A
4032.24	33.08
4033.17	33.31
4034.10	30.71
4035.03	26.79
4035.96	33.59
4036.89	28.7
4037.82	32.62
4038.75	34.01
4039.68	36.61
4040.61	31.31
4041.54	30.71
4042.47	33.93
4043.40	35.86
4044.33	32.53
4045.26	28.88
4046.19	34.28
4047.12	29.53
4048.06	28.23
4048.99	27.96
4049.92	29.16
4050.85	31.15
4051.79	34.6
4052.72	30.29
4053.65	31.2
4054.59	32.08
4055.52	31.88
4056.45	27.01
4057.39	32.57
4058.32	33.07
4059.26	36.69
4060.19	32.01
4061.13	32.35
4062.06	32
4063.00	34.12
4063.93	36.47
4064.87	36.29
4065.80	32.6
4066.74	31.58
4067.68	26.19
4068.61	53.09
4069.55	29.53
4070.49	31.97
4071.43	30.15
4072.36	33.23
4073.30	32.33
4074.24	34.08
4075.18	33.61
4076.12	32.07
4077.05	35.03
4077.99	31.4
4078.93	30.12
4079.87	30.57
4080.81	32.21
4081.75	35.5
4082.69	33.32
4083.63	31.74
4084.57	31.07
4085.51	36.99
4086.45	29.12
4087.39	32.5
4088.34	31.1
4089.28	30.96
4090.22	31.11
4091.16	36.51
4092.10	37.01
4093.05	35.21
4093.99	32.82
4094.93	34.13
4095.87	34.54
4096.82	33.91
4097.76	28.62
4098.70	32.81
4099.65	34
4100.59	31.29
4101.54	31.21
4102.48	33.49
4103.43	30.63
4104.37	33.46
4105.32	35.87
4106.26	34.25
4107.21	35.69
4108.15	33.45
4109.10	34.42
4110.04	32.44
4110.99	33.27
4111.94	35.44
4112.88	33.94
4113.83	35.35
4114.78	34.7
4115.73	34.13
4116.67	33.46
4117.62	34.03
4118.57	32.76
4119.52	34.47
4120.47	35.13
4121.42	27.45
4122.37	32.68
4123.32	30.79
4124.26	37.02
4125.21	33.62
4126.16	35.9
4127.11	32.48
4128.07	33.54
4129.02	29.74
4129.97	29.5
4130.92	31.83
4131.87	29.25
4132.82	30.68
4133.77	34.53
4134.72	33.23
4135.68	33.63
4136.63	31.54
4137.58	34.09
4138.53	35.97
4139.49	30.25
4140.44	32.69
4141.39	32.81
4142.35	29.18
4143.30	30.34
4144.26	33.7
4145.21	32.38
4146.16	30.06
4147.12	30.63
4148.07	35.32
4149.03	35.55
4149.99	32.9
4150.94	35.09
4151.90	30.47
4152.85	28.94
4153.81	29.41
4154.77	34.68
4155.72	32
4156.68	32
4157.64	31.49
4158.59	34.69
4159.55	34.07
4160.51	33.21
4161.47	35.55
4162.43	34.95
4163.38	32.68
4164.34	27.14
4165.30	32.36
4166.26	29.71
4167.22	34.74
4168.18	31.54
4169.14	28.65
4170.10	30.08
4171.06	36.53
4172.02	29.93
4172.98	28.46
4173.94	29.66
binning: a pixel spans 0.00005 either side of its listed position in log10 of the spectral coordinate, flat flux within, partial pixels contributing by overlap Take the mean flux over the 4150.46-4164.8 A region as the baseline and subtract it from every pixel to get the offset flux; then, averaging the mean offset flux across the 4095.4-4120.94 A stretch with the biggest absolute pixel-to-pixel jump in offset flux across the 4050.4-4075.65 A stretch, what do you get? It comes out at 14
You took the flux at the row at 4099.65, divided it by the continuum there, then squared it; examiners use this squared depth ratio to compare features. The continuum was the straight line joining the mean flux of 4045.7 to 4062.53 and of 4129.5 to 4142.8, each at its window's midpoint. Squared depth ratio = 1.1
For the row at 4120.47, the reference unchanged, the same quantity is 1.2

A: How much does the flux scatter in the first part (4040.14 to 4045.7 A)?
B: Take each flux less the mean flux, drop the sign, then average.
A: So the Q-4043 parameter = 1.90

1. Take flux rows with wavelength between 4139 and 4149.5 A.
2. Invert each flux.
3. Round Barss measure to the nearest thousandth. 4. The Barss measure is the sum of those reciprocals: 0.344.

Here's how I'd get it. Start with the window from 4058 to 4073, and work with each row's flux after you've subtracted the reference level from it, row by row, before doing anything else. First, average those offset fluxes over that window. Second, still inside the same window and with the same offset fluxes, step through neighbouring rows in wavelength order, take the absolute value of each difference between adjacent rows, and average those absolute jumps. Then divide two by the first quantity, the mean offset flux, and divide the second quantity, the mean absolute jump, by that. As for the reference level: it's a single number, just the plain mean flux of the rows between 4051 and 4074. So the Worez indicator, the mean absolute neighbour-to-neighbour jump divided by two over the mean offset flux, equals 2.1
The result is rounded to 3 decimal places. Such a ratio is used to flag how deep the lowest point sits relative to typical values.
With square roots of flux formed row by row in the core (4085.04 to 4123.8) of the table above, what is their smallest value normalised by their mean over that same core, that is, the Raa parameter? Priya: 0.908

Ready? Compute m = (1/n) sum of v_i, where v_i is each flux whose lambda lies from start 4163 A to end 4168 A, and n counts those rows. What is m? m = 31.3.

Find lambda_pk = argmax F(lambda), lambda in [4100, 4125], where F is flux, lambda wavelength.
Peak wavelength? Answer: 4124.26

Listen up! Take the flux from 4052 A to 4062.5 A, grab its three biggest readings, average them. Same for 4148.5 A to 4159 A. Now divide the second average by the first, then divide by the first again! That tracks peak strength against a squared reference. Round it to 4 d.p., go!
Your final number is 0.0302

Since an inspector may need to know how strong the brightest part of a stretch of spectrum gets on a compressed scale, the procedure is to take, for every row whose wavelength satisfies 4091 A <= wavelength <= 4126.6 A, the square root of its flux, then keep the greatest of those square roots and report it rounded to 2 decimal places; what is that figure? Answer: 6.08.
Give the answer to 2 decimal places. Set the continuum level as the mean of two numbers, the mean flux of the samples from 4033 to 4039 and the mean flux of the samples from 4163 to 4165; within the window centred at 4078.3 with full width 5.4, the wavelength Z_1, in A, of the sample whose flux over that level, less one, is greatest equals 4077.05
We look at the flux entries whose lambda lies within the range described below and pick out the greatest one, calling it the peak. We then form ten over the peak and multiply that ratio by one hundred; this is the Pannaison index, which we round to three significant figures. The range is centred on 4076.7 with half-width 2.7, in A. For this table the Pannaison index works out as 28.5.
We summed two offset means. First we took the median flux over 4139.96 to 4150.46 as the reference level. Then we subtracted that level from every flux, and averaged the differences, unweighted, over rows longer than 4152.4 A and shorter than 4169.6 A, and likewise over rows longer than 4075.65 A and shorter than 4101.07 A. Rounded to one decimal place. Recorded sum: -0.5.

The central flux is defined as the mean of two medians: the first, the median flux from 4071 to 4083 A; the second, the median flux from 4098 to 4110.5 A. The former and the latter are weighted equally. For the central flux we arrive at 32.9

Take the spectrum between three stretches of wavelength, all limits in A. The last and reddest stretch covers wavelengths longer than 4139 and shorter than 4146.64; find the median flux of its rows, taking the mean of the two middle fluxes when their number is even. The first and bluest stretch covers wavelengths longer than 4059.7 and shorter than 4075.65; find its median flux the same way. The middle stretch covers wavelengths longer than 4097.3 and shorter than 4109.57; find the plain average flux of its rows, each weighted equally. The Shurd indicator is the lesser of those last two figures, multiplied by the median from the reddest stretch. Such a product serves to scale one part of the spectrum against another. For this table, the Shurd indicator 1014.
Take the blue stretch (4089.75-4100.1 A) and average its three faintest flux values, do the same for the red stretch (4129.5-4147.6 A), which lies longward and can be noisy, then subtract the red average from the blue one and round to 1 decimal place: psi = 1.5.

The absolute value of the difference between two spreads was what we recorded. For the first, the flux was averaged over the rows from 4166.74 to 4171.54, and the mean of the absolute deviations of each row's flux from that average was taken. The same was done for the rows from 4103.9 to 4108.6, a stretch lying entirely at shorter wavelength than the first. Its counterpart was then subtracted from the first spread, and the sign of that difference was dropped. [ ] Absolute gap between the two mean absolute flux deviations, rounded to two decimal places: 1.67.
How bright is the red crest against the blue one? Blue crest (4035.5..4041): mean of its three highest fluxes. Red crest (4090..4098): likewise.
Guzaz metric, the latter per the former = 1.04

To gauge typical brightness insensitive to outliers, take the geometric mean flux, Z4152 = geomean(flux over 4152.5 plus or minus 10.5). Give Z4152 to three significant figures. 32.5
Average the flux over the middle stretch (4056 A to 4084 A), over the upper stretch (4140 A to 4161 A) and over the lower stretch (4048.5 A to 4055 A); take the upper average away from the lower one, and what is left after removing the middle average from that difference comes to -34.5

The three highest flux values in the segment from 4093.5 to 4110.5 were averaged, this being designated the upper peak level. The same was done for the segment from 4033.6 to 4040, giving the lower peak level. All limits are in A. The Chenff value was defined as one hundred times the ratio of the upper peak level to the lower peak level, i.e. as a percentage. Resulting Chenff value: 102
